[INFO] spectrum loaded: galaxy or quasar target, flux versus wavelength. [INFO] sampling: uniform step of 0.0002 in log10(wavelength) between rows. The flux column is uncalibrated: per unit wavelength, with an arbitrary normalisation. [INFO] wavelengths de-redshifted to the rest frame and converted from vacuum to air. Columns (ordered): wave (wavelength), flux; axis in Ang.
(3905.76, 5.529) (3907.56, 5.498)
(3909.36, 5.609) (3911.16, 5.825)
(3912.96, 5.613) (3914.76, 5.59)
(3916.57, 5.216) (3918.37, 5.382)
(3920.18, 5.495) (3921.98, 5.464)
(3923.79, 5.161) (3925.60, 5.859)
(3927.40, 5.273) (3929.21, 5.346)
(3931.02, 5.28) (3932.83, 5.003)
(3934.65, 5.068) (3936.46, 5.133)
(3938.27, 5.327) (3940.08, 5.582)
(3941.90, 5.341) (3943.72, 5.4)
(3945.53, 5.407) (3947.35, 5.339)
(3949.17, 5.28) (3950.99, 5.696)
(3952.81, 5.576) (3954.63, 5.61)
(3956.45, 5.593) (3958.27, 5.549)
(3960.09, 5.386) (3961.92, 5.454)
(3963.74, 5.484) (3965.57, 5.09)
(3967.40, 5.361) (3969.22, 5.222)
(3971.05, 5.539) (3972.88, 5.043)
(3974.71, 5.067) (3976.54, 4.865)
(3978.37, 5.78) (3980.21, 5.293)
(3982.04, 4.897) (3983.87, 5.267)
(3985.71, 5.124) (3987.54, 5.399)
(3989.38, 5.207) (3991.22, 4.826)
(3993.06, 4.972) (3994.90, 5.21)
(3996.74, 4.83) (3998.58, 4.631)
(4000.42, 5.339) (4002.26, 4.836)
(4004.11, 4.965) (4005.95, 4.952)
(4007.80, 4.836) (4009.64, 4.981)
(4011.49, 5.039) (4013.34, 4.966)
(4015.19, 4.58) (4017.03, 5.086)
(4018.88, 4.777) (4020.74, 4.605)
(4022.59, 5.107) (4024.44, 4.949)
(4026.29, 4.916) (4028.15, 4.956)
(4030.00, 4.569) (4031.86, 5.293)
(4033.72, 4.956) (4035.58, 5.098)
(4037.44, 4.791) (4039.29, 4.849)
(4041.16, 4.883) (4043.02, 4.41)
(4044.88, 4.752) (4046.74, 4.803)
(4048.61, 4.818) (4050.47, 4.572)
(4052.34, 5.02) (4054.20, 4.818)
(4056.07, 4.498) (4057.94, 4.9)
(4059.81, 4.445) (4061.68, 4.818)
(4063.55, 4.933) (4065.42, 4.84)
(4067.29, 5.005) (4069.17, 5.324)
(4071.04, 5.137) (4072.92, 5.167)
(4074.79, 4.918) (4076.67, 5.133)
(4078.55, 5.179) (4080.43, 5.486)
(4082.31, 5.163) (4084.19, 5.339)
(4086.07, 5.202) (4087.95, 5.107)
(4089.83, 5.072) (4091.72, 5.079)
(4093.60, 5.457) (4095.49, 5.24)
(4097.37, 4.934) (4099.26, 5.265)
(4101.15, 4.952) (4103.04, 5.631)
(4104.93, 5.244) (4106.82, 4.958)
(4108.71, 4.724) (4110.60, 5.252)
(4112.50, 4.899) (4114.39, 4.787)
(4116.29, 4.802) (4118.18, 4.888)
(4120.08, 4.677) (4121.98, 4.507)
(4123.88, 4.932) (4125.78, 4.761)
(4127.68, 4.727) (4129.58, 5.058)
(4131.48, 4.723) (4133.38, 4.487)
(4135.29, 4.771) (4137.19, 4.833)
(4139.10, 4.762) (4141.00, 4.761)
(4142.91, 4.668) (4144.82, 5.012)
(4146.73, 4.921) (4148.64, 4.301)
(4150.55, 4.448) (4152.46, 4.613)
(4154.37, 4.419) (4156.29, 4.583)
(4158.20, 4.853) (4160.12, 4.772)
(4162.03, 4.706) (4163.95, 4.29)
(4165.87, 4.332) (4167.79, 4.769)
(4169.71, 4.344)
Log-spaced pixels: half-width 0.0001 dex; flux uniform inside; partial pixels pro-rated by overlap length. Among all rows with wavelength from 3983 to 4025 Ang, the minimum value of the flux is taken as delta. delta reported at 4.58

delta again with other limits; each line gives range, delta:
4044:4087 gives 4.445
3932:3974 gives 5.003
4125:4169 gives 4.29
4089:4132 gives 4.507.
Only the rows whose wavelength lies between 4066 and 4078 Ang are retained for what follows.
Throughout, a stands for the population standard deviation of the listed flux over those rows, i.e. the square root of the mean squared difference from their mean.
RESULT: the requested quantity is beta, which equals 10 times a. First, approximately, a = 0.13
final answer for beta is 1.3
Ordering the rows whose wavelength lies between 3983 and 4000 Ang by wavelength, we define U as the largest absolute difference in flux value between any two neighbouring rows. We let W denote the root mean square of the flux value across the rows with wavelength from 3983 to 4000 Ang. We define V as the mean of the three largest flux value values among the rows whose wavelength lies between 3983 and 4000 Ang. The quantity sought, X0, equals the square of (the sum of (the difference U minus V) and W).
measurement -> 0.021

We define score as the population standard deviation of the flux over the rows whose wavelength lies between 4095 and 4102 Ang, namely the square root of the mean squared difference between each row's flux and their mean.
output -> 0.155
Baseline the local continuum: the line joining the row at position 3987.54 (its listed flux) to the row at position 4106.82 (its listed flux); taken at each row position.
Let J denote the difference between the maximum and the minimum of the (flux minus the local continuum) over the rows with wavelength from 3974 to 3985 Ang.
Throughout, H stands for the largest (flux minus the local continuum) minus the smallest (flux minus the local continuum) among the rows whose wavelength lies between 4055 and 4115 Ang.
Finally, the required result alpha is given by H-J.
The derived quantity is 0.42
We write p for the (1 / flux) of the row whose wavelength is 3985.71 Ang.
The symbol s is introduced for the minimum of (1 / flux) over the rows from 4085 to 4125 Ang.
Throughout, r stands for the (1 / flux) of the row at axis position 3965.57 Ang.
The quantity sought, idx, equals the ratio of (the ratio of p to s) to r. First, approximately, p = 0.195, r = 0.196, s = 0.178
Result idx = 5.6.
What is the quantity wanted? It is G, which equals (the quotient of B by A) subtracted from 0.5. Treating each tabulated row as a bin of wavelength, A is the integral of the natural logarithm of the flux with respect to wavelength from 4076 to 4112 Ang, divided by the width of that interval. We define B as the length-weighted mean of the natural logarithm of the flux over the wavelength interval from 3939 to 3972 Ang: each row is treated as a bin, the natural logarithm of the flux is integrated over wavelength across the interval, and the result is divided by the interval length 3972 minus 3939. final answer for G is -0.53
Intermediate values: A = 1.64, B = 1.69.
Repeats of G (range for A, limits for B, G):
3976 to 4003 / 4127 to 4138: -0.46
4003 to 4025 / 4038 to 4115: -0.51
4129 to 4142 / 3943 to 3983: -0.58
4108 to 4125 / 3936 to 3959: -0.58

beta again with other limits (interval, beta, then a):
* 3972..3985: 2.9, 0.29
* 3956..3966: 1.6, 0.16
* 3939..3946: 0.9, 0.09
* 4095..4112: 2.5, 0.25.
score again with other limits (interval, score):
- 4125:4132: 0.140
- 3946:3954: 0.170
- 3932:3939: 0.121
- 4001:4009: 0.061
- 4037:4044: 0.190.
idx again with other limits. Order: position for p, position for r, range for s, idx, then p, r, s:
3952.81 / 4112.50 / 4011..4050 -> 4.7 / 0.179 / 0.204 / 0.189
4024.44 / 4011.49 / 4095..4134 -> 5.7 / 0.202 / 0.198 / 0.178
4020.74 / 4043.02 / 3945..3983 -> 5.5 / 0.217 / 0.227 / 0.173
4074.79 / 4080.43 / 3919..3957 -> 6.5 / 0.203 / 0.182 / 0.171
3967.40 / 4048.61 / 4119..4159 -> 4.5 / 0.187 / 0.208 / 0.198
